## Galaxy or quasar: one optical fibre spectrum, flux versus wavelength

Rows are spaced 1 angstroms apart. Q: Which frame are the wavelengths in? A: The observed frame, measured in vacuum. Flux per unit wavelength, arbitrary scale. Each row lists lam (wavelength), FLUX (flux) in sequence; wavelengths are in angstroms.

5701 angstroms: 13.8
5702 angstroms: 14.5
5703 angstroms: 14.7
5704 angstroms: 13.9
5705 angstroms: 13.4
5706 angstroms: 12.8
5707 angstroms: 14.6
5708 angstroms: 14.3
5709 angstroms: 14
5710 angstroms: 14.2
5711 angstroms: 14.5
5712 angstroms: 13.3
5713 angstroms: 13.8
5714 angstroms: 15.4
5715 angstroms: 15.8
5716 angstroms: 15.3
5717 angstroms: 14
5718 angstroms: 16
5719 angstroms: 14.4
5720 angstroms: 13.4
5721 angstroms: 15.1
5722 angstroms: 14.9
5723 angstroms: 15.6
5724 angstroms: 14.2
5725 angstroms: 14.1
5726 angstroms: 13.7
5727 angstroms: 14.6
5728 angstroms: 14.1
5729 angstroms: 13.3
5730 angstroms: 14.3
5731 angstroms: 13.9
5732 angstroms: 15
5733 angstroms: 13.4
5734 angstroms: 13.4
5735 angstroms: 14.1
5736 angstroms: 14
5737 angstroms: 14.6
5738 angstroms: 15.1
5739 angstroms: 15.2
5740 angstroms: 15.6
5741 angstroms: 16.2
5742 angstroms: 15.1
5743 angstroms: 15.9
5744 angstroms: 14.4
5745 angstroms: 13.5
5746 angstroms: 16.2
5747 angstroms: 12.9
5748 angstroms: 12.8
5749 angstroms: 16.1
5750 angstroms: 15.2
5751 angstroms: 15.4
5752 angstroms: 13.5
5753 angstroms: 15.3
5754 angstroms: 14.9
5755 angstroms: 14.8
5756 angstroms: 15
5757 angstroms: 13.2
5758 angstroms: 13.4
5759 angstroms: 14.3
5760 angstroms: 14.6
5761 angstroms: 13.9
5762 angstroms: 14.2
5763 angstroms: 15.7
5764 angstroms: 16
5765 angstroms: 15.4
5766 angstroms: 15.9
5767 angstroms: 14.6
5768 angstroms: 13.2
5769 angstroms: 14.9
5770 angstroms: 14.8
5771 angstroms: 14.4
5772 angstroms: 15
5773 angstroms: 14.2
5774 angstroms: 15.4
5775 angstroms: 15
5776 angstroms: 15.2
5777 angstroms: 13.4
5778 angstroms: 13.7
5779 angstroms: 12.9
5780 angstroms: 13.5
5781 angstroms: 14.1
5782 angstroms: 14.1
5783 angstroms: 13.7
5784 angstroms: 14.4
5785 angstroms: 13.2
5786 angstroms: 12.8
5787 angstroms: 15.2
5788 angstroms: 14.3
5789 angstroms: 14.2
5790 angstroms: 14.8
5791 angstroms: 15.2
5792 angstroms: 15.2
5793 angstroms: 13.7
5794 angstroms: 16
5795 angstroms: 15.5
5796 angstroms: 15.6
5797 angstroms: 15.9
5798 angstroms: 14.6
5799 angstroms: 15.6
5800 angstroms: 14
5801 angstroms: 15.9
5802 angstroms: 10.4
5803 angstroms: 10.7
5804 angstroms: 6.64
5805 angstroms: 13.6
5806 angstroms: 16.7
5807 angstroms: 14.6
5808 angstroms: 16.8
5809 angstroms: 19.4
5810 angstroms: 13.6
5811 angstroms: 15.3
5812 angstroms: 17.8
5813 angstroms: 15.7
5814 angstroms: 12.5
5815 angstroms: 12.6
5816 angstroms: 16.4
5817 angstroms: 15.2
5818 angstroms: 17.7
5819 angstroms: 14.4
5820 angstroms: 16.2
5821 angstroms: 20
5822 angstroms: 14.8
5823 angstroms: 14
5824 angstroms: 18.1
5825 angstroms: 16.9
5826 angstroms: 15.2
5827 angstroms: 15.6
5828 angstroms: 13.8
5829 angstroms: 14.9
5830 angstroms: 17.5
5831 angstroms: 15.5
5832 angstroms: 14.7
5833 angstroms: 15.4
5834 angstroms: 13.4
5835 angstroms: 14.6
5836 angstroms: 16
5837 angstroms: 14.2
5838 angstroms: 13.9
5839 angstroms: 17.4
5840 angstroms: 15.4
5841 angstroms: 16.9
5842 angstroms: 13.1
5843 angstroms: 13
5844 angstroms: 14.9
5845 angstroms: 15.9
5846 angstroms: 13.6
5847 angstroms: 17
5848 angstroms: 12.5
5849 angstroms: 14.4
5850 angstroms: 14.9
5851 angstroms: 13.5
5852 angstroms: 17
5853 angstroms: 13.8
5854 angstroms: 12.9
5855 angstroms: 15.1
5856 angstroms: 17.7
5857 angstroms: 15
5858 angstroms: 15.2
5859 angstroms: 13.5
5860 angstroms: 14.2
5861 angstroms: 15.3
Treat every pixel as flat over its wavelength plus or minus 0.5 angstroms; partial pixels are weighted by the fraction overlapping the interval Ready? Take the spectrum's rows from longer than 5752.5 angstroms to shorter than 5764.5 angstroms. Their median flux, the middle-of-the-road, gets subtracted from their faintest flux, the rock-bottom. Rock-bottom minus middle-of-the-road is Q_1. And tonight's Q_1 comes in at -1.5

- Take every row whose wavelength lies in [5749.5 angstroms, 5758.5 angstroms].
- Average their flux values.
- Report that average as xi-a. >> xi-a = 14.5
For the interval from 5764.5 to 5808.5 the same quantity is 14.3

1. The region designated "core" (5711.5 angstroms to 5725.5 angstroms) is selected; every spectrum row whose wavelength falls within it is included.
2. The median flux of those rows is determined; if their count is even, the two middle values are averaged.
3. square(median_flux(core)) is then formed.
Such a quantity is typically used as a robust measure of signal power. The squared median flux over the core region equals 215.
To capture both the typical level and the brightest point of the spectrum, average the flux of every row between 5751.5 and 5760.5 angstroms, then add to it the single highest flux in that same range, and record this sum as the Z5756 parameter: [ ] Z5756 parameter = 29.6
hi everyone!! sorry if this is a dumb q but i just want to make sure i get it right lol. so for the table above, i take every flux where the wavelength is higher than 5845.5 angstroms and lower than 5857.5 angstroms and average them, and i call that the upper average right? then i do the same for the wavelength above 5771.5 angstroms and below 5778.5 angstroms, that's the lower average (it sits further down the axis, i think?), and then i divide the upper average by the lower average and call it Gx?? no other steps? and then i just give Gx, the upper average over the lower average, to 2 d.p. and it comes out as 1.02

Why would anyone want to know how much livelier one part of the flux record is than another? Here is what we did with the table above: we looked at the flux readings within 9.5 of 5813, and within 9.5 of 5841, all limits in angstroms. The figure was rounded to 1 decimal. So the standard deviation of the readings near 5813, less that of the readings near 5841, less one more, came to 0.5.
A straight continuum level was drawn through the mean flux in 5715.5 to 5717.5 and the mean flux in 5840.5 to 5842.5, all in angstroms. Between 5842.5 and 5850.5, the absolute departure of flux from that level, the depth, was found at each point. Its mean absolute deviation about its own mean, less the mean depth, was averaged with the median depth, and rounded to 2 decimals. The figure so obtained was 0.36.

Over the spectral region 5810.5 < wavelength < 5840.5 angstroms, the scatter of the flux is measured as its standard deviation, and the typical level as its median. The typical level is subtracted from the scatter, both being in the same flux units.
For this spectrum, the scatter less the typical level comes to -13.7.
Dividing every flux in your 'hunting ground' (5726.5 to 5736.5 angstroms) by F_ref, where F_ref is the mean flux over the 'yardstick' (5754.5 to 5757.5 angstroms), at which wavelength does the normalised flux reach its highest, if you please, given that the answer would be 5732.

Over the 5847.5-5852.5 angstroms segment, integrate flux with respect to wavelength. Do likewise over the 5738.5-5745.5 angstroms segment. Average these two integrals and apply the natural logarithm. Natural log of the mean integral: 4.49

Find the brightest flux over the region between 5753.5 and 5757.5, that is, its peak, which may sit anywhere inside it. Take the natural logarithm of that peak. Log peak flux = 2.71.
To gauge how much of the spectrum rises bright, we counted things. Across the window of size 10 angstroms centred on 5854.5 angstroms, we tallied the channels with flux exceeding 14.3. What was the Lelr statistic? 6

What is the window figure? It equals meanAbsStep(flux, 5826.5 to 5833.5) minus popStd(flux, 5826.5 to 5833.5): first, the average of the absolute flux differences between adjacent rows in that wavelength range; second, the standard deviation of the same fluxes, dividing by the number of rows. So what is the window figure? 0.45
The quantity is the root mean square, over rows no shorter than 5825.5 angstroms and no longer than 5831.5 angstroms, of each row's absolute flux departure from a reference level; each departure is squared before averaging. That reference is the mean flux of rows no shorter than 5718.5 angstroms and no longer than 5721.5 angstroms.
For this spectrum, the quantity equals 1.57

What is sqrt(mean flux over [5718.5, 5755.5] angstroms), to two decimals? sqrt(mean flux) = 3.81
